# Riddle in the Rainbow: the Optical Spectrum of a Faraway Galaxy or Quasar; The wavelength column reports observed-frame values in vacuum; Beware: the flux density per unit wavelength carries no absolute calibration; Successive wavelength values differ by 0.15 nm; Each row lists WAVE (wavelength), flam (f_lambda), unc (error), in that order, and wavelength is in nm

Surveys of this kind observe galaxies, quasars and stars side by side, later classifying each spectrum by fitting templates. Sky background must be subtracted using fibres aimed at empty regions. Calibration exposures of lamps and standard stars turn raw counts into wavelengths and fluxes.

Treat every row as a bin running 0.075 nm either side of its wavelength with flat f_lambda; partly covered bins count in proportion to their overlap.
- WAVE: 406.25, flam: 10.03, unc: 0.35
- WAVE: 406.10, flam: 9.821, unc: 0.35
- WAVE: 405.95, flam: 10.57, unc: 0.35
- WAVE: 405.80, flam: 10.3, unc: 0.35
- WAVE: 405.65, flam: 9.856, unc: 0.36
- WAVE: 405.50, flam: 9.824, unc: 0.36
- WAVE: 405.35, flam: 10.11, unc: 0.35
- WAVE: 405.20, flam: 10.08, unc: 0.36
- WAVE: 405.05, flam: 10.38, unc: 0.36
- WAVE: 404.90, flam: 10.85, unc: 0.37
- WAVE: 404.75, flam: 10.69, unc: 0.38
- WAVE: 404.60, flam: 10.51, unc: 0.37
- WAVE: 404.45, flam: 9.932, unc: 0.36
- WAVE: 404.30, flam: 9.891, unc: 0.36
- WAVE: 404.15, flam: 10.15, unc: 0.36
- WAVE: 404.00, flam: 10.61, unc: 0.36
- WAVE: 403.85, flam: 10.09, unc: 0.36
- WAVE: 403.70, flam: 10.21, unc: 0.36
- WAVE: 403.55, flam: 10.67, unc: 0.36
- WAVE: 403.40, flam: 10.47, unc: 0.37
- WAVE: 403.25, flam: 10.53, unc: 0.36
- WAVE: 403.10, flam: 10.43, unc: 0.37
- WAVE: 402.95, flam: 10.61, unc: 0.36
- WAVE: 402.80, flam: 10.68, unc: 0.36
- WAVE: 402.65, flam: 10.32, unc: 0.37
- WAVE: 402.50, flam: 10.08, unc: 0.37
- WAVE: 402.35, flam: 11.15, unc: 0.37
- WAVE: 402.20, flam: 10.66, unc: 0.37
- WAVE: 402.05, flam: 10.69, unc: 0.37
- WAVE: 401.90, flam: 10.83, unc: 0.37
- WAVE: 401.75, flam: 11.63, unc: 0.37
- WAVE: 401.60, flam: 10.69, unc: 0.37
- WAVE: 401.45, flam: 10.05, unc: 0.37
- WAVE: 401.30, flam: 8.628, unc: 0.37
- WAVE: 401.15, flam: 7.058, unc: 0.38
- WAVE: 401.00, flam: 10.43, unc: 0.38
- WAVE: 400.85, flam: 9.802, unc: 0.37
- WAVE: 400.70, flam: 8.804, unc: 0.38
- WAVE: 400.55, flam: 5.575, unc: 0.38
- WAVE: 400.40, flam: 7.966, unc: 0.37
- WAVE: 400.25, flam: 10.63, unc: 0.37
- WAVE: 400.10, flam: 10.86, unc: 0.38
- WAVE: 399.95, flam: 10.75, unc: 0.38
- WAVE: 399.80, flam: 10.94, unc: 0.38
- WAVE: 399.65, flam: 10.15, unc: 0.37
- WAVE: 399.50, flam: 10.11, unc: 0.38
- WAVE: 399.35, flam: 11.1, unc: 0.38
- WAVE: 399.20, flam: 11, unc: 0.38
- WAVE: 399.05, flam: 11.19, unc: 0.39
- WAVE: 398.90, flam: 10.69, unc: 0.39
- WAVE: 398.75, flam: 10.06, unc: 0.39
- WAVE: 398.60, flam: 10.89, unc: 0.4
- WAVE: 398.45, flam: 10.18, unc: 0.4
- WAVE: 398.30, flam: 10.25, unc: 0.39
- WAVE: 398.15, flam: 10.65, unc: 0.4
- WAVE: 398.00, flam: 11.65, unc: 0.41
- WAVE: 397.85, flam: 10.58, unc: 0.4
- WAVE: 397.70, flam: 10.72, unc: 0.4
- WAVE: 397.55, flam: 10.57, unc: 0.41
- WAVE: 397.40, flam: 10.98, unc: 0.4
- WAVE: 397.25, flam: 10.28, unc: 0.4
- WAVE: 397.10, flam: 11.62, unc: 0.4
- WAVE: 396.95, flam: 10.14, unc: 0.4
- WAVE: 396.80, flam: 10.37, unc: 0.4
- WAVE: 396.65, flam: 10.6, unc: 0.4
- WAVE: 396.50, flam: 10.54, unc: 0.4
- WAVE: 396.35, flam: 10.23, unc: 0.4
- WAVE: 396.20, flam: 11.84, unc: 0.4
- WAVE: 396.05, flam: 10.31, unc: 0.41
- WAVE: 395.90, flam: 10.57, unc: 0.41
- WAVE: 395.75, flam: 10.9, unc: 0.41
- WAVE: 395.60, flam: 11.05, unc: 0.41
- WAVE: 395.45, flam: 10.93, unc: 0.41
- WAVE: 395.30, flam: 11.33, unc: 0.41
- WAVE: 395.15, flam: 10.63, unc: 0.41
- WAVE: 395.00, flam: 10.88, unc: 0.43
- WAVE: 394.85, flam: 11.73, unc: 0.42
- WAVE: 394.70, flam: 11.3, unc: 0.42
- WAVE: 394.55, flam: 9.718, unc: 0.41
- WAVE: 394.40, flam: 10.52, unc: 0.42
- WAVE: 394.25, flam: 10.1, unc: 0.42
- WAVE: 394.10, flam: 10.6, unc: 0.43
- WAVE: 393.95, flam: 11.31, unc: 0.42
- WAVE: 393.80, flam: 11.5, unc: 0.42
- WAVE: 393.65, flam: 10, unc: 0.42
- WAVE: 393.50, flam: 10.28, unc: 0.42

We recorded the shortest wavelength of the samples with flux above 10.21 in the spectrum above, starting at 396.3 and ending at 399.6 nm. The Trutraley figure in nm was 396.35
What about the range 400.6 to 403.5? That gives 401.00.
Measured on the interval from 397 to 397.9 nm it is 397.10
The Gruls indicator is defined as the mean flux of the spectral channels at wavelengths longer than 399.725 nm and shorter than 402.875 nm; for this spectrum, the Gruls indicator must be 9.9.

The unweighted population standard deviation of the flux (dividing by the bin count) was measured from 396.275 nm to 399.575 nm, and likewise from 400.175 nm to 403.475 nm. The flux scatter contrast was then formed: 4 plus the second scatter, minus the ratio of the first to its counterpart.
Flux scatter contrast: 5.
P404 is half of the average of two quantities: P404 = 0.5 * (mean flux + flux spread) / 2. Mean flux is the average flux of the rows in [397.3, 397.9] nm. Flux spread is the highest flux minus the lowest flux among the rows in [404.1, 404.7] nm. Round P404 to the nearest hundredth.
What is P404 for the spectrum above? 2.83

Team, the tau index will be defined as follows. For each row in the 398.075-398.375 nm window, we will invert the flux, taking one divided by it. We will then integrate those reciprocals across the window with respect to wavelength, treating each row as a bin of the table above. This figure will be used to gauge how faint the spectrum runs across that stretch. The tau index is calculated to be 0.029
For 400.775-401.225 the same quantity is 0.051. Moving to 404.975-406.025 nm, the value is 0.103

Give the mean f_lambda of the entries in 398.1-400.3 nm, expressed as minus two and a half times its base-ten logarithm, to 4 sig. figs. -2.566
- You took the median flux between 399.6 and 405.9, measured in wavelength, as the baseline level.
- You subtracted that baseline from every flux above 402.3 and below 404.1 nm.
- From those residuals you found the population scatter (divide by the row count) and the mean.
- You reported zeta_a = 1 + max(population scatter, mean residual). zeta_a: 1.28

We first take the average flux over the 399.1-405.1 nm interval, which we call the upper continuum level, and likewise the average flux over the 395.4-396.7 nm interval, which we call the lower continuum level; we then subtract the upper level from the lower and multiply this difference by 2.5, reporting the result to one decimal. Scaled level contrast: 1.5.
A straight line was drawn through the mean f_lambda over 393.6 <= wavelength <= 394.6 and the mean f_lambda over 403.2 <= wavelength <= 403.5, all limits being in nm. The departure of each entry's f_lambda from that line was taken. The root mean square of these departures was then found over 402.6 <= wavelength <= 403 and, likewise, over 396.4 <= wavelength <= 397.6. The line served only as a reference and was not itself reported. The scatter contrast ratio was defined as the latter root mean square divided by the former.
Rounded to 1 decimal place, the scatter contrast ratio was 2.8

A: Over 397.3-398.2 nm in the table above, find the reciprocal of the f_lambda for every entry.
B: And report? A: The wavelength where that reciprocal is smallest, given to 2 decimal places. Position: 398.00 nm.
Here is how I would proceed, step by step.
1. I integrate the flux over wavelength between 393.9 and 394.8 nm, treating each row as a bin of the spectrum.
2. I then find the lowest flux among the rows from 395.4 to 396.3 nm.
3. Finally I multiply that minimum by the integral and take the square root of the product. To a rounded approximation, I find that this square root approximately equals 9.9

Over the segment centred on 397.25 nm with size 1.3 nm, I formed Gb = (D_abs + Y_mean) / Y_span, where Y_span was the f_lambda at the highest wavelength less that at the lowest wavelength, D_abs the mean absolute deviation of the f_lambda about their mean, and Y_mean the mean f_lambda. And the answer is -548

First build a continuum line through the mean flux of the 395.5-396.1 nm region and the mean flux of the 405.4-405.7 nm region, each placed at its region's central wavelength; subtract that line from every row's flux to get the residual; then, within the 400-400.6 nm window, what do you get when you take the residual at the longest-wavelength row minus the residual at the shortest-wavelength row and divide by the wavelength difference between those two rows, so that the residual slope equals -11.7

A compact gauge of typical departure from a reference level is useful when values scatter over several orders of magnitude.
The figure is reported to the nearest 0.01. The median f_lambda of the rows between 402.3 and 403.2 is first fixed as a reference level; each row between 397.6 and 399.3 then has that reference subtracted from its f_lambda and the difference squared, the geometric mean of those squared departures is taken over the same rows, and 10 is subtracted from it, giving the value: -9.91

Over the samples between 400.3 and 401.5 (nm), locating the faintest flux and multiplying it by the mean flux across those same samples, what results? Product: 48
